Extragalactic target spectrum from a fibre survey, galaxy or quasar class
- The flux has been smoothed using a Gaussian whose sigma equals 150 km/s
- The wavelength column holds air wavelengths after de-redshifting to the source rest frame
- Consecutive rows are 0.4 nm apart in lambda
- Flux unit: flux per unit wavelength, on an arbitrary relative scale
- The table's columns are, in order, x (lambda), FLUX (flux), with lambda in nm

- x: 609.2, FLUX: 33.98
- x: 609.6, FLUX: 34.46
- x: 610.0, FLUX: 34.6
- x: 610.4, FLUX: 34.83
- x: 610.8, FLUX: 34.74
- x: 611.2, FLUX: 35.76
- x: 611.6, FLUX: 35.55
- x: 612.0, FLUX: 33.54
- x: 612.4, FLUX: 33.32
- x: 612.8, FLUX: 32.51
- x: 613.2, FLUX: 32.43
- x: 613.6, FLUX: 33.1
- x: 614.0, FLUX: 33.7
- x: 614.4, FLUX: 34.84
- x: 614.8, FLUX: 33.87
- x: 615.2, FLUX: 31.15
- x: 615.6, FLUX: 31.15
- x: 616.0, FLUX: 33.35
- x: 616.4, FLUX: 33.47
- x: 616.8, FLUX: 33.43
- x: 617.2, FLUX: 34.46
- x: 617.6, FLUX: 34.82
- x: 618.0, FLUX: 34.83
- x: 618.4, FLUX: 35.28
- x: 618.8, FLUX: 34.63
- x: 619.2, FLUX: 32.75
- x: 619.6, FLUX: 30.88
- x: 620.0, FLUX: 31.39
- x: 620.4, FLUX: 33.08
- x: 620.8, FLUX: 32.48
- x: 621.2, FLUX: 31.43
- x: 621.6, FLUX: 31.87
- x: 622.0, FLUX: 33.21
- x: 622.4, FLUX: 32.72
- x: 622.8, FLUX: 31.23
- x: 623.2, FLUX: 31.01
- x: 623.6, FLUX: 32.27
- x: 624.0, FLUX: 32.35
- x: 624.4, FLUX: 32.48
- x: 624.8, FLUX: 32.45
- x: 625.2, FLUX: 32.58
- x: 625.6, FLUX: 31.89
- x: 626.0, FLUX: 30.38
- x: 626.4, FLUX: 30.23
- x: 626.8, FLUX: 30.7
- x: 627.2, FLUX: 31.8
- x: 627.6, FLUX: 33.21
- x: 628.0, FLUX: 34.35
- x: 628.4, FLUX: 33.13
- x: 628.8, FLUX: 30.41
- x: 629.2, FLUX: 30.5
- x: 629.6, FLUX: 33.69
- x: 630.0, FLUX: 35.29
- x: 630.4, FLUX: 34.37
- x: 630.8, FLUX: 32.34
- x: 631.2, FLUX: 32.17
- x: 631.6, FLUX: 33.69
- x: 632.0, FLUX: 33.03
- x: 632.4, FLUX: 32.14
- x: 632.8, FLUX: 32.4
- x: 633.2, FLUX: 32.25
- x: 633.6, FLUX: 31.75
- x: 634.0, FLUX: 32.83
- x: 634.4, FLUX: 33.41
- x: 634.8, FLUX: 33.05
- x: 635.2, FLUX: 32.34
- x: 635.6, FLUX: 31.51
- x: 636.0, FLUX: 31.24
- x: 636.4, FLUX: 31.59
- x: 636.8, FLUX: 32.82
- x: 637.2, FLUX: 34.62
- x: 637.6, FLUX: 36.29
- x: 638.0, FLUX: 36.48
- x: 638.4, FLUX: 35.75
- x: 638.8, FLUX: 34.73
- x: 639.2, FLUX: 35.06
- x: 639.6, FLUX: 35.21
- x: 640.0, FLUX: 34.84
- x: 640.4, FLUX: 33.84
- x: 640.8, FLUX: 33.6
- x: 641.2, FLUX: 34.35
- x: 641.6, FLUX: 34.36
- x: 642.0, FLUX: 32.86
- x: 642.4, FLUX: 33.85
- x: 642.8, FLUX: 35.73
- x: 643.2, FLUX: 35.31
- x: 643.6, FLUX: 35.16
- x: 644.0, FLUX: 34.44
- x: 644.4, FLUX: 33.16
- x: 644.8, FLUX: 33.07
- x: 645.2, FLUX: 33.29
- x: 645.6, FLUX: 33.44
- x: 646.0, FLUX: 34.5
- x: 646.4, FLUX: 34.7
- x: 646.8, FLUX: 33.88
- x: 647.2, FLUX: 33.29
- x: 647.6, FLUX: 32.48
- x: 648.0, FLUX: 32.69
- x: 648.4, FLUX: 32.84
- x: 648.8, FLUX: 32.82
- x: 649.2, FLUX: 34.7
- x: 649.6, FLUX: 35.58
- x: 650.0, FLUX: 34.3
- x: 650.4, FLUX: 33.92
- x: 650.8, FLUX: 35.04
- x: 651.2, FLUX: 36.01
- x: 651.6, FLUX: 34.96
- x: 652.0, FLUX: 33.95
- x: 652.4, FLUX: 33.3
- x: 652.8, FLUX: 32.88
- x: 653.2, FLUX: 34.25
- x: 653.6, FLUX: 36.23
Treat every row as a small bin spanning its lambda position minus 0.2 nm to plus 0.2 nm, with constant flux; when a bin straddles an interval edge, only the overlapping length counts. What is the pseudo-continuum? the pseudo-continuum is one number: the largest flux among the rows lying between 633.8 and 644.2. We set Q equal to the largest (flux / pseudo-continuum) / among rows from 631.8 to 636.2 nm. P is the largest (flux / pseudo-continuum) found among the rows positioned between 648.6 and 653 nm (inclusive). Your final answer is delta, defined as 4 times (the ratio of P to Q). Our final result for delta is 4.31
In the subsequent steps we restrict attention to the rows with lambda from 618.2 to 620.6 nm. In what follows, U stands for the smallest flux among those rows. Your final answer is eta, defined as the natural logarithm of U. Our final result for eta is 3.43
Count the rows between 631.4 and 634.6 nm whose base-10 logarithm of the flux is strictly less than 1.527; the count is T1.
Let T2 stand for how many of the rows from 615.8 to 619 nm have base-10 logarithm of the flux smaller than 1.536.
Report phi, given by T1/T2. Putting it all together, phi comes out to 2.3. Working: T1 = 7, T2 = 3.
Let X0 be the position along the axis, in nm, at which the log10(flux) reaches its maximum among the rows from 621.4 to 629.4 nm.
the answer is 628.0 nm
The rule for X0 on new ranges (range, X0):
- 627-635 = 630.0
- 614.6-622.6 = 618.4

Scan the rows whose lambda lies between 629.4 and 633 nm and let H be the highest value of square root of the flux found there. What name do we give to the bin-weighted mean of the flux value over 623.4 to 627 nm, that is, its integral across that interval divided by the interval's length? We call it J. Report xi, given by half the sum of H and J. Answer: 18.8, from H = 5.94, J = 31.7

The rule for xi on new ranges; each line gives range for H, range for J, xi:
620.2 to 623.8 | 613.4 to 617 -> 19.4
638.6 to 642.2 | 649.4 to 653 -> 20.2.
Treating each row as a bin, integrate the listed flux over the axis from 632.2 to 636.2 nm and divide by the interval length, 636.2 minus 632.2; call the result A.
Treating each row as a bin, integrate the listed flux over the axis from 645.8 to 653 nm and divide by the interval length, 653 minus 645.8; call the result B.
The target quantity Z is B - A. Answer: 1.7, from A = 32.3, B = 34.0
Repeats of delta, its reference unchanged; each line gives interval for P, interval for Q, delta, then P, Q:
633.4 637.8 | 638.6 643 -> 4.06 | 0.99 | 0.979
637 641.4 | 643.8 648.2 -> 4.21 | 1.00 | 0.951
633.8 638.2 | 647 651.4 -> 4.05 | 1.00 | 0.987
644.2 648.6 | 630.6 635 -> 4.12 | 0.95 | 0.924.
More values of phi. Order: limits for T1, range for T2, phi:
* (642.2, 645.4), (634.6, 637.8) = 0.5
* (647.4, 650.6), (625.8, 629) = 0.5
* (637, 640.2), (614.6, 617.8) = 0.0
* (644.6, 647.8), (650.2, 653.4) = 1.0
